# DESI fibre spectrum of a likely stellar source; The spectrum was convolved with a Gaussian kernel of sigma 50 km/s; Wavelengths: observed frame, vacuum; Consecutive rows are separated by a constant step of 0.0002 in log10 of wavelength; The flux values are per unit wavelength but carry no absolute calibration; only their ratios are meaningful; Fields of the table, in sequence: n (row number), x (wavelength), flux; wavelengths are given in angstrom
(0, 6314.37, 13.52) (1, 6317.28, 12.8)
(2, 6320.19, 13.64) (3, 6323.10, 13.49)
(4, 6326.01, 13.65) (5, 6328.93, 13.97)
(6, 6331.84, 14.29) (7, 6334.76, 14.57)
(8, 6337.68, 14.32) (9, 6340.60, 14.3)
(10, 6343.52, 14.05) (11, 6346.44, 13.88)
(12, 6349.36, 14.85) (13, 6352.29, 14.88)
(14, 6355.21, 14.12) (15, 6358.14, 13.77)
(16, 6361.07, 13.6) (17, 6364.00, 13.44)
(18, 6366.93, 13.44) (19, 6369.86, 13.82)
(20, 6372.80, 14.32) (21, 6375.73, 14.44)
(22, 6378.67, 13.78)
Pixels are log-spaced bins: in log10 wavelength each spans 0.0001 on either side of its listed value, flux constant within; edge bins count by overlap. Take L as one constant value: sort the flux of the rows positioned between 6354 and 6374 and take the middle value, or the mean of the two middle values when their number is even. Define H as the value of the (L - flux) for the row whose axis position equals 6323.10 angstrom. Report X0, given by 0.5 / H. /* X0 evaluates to 2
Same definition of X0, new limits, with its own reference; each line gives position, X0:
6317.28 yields 1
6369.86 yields -10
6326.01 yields 4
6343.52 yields -2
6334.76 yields -1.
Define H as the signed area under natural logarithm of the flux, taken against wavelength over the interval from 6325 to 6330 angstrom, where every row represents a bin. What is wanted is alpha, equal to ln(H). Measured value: 2.57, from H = 13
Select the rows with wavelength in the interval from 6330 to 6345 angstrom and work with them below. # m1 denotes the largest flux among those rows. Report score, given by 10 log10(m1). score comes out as 11.6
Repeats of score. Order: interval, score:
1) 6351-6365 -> 11.7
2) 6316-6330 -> 11.5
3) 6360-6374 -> 11.6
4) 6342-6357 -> 11.7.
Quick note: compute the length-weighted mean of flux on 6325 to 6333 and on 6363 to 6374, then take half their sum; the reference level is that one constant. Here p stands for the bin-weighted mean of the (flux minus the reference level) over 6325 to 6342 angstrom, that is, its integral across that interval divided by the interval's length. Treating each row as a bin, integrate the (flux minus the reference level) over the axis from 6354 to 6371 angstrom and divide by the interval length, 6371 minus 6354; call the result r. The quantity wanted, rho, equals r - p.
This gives -0.5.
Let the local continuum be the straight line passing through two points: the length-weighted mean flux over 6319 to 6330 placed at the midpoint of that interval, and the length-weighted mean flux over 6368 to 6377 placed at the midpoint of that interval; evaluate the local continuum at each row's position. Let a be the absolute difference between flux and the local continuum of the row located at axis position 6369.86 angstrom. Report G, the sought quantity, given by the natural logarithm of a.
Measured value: -1.2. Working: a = 0.3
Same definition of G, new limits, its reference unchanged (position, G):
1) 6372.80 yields -1.8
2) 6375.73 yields -1.4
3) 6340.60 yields -0.8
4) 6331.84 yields -0.6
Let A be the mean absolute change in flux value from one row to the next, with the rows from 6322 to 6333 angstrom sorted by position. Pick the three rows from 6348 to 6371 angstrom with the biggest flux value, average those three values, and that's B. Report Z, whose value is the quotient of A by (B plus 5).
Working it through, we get 0.0136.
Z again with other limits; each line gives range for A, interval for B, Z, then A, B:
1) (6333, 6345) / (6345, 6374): 0.0088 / 0.17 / 14.7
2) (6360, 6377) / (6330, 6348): 0.0120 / 0.23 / 14.4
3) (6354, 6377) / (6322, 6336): 0.0125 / 0.24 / 14.3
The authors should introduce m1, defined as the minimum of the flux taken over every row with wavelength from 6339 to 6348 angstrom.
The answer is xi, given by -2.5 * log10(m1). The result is -2.86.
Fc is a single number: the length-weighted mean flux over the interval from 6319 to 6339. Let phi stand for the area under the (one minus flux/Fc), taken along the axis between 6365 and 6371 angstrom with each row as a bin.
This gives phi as 0.17 angstrom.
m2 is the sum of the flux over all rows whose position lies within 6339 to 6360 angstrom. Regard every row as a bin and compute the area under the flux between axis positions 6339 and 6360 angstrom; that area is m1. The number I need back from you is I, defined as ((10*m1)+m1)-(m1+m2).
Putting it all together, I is 2893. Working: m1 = 299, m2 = 100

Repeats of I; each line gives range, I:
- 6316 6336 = 2658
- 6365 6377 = 1622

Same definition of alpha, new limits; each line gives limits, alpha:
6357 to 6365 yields 3.04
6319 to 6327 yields 3.04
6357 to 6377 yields 3.96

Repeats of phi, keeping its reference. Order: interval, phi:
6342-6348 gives 0.00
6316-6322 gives 0.32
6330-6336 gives -0.17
